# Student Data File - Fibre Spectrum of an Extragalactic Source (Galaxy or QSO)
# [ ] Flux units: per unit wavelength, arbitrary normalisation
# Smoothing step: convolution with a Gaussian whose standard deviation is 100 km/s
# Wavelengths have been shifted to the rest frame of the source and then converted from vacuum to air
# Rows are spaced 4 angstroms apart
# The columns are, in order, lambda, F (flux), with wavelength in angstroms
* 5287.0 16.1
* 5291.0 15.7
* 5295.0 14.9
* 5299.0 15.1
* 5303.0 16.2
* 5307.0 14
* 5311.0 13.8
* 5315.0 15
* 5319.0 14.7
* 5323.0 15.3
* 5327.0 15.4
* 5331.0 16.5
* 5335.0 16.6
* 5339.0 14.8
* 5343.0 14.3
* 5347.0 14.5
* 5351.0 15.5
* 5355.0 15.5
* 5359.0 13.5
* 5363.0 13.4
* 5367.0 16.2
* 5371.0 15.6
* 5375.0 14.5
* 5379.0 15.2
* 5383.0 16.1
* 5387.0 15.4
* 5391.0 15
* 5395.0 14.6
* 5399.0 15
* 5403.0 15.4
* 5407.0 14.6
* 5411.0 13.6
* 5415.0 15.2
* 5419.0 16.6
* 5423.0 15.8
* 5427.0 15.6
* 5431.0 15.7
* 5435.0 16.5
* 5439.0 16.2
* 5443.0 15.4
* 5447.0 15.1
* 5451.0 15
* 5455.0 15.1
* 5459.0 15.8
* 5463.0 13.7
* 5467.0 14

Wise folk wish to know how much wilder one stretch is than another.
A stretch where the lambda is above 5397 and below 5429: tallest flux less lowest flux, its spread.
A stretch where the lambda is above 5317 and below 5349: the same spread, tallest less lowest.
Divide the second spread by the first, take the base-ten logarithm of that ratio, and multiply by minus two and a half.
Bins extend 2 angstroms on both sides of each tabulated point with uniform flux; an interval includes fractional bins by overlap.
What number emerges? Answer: 0.29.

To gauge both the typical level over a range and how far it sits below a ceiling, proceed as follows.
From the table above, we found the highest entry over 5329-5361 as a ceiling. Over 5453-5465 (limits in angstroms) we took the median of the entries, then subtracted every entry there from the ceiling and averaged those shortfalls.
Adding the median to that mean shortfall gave 16.8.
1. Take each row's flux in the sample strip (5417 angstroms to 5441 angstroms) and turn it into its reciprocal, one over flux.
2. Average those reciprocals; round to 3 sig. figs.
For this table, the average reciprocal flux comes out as 0.0623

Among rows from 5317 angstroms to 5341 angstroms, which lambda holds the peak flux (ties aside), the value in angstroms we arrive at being 5335.0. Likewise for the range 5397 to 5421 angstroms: 5419.0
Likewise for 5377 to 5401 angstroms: 5383.0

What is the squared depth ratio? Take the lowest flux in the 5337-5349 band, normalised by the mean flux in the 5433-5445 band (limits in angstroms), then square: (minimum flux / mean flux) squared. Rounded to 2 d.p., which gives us 0.80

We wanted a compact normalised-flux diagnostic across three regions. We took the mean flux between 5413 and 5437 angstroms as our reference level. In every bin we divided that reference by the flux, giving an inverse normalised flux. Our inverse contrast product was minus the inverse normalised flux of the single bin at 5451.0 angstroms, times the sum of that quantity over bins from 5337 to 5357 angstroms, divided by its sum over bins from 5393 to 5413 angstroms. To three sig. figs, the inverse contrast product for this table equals -1.04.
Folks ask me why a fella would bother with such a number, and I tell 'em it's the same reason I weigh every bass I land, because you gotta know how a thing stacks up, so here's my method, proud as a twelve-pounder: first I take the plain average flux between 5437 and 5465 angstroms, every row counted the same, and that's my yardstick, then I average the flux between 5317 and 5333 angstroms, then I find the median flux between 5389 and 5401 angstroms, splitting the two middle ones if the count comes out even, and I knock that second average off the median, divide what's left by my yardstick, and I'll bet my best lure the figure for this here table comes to -0.03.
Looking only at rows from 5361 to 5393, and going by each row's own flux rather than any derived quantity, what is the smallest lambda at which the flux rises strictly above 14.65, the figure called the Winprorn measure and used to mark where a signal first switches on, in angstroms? 5367.0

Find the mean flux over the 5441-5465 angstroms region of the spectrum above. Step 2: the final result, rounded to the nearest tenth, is 15.0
